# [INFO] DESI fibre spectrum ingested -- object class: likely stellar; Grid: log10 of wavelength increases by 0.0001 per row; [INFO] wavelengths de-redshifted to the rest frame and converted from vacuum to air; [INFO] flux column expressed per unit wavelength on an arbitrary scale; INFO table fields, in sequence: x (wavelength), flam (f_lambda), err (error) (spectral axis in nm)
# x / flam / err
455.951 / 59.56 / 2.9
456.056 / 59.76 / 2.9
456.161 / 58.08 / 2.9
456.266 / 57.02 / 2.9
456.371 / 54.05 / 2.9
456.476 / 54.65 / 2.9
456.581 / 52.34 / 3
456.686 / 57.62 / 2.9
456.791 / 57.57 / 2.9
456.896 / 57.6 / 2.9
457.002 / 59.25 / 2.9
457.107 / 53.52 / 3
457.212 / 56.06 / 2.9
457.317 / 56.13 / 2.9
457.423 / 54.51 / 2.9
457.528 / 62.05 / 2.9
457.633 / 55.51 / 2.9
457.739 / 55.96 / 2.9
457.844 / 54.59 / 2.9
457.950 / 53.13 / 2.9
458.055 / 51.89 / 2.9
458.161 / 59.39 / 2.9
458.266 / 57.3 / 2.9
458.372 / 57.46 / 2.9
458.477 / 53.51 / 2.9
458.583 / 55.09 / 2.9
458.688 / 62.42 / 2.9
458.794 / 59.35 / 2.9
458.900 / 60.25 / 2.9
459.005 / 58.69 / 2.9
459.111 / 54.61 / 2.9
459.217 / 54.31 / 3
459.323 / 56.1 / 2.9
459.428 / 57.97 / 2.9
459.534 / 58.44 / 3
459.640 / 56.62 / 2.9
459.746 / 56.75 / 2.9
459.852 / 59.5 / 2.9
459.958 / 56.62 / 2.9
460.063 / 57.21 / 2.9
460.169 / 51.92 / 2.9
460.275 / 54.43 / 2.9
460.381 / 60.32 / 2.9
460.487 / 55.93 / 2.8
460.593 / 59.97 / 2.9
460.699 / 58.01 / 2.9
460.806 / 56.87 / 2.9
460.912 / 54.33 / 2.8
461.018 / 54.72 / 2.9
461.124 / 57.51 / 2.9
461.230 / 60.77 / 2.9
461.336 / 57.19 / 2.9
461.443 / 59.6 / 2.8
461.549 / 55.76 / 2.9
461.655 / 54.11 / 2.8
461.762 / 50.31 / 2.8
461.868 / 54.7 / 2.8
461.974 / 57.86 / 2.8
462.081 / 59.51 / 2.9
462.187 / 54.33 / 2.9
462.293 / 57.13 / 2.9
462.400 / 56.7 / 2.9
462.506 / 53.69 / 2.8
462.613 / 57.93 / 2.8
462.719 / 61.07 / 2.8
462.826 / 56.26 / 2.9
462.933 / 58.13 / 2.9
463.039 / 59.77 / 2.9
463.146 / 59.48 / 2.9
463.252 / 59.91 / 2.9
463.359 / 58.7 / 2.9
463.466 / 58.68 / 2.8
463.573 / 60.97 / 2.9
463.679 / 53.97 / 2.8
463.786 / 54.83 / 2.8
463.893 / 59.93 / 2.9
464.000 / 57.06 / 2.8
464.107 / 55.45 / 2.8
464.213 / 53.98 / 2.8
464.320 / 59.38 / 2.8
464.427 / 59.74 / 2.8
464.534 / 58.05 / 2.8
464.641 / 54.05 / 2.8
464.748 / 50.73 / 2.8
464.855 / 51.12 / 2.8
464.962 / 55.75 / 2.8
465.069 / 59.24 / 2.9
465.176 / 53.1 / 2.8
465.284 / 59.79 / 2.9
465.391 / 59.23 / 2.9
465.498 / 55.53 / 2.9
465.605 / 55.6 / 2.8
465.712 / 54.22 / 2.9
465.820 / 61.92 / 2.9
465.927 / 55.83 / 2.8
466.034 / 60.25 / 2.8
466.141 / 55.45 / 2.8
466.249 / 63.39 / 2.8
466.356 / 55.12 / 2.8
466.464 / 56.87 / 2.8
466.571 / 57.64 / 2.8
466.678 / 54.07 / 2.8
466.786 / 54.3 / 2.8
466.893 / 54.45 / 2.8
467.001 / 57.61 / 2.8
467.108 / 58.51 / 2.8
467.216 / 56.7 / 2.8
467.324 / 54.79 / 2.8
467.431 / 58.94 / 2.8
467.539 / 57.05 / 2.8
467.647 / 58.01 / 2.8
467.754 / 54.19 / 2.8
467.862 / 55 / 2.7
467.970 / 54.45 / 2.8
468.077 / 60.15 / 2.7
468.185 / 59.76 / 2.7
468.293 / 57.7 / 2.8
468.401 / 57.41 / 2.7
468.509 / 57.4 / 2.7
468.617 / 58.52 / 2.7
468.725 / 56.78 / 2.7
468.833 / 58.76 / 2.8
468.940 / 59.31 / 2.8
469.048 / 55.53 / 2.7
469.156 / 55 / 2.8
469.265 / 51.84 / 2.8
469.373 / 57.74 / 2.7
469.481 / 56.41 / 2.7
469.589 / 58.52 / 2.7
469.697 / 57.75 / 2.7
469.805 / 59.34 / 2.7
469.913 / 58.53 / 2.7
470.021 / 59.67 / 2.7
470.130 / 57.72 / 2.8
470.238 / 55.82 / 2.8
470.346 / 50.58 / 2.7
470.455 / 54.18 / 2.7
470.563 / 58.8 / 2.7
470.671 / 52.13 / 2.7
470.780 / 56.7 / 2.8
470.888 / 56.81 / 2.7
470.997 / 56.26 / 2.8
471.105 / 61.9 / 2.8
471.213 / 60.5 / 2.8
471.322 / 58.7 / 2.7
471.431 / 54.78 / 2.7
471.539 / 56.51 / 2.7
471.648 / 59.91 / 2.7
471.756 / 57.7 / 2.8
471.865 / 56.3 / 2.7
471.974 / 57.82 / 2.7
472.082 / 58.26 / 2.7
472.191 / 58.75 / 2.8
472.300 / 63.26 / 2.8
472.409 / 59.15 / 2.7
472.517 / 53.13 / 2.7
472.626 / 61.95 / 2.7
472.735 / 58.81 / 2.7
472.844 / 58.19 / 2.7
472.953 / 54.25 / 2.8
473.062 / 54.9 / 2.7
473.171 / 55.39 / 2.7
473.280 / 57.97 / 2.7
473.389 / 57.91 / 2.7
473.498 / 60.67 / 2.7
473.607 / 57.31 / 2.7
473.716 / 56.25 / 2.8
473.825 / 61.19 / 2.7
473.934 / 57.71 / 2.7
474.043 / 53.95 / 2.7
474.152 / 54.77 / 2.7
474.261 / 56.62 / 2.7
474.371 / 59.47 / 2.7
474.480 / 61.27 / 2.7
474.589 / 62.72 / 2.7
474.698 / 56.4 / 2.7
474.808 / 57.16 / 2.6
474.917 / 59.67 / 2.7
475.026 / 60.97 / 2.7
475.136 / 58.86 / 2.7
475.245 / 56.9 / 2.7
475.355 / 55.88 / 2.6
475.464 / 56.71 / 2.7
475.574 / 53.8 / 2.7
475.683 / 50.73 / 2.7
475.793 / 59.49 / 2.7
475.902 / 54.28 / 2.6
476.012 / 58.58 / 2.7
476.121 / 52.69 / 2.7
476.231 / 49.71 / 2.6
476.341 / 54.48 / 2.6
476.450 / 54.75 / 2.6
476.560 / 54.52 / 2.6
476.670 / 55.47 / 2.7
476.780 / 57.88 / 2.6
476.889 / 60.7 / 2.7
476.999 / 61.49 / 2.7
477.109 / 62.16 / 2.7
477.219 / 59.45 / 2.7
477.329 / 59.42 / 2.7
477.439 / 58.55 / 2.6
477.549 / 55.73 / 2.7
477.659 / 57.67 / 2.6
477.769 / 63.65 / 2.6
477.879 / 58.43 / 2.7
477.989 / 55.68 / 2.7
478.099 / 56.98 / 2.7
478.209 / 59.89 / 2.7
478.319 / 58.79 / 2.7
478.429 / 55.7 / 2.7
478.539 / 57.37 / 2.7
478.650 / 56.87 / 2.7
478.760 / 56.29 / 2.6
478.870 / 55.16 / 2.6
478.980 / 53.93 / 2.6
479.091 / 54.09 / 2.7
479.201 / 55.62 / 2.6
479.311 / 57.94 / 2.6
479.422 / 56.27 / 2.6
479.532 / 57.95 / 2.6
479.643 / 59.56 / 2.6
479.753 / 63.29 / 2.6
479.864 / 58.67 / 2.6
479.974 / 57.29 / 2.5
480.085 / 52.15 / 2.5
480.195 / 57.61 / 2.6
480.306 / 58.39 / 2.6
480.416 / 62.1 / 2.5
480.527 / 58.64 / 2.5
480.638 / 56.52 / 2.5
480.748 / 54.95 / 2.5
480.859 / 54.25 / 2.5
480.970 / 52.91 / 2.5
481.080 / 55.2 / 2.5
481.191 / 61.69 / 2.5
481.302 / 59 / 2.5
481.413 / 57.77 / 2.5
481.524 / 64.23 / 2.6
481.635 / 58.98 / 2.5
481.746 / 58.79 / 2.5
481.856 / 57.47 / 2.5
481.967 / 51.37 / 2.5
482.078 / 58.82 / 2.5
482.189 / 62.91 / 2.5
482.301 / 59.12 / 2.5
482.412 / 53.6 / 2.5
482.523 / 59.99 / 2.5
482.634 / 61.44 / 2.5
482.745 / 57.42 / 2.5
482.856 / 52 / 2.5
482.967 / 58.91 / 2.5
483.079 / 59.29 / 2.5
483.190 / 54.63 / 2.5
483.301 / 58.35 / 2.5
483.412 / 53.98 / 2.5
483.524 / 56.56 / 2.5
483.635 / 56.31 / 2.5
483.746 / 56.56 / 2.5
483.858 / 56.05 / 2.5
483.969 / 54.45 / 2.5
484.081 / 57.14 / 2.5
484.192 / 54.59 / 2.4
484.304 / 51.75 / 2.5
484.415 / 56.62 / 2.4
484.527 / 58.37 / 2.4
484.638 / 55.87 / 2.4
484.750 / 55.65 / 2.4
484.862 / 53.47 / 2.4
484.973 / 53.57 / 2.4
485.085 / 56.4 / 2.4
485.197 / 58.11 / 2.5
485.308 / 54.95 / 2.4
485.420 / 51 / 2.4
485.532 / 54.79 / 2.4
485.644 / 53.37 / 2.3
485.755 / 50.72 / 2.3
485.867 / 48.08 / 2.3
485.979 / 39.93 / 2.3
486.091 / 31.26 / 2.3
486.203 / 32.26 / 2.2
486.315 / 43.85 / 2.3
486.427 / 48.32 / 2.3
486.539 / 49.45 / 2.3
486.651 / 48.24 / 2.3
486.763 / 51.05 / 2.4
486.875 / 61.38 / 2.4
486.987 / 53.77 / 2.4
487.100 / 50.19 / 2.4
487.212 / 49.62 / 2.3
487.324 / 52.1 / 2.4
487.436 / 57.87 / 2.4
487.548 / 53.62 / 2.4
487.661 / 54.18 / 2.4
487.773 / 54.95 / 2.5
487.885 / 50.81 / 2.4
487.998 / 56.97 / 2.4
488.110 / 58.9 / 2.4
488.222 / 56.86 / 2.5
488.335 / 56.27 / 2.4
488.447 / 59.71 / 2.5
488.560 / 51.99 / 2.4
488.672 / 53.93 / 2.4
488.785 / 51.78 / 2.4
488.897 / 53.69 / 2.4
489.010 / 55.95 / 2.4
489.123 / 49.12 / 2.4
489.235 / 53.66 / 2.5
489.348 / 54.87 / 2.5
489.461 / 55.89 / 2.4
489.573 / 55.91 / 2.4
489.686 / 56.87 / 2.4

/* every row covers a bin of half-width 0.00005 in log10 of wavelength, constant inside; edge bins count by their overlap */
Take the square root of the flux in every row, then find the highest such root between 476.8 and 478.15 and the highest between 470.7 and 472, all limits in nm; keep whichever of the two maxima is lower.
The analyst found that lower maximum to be 7.87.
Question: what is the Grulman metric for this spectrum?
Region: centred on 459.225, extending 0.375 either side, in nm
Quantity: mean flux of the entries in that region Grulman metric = 57.2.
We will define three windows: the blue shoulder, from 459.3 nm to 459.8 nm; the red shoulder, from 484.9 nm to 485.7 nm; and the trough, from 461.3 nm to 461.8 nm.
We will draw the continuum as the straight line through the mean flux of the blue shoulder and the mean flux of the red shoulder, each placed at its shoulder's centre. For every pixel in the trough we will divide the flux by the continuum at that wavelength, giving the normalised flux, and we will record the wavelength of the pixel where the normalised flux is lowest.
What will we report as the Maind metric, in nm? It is 461.762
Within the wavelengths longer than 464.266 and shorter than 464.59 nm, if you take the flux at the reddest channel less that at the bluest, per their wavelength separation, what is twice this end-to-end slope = -12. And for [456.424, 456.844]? 19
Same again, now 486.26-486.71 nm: 26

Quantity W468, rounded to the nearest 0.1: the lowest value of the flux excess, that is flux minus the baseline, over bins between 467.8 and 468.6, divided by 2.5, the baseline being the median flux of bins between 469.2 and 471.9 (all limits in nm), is -1.3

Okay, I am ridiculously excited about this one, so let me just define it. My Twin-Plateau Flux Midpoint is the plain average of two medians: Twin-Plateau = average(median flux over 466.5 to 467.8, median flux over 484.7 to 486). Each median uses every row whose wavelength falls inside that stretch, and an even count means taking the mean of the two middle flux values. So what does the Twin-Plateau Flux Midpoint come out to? 55.2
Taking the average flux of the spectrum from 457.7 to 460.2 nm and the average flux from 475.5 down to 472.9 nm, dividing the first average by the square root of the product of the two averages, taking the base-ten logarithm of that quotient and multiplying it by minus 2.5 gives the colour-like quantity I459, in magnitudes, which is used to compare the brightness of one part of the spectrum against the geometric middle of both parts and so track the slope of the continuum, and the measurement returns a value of 0.010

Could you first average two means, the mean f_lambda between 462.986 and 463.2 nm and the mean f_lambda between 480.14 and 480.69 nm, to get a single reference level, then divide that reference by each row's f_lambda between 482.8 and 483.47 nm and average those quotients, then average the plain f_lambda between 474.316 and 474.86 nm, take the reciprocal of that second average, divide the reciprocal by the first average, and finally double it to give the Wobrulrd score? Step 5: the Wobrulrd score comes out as 0.0319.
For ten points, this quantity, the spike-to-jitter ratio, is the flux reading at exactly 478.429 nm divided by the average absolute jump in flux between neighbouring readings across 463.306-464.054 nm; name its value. 18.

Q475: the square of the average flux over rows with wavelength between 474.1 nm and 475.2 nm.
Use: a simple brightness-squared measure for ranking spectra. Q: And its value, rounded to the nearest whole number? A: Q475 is 3456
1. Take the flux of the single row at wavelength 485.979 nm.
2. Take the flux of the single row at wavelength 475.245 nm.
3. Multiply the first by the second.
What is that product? 2272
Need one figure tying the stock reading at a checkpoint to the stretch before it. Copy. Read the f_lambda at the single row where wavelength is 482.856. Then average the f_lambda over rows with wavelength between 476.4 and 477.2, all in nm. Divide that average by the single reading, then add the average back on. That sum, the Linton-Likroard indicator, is 59.3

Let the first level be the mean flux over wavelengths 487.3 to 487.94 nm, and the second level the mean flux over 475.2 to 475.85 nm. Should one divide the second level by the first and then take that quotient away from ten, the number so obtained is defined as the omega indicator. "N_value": 8.97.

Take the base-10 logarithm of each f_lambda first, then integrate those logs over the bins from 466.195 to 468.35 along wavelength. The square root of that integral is 1.94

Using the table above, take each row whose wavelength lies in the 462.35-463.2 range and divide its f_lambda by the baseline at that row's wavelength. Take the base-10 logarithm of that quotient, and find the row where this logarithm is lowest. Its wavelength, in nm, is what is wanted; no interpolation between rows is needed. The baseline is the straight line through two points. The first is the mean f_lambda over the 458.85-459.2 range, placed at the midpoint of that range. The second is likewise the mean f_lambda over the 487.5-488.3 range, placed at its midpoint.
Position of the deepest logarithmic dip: 462.506 nm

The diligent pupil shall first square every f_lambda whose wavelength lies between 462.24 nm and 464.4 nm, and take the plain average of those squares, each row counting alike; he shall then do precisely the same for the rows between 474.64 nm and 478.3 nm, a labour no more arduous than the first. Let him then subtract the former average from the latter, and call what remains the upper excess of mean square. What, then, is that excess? -44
